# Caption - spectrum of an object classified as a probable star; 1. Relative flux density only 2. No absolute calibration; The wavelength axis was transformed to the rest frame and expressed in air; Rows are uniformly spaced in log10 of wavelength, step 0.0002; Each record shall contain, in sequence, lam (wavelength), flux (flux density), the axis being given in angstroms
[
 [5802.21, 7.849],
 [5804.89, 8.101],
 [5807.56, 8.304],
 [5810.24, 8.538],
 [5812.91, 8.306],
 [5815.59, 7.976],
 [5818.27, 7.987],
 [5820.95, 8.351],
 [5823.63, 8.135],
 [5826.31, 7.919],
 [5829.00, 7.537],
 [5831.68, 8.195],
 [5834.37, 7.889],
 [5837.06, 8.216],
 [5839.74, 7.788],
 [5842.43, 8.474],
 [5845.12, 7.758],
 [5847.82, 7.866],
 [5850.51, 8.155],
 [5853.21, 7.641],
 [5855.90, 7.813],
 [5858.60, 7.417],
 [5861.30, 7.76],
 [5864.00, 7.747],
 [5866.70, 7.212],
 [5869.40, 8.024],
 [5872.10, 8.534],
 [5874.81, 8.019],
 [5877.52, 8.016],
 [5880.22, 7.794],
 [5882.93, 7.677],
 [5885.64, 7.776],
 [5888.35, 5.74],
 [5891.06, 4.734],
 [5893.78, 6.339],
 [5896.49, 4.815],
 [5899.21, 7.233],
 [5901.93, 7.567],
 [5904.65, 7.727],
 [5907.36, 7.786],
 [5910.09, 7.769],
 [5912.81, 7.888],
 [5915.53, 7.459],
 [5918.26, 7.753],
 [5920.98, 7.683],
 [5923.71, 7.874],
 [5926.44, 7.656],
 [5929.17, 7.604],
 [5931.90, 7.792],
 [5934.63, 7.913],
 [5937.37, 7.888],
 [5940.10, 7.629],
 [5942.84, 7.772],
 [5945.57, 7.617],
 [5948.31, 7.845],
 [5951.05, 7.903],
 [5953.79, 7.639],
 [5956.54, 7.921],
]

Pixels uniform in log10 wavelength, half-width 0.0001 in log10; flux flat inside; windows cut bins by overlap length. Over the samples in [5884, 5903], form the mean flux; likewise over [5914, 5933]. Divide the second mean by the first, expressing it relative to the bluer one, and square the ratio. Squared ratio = 1.48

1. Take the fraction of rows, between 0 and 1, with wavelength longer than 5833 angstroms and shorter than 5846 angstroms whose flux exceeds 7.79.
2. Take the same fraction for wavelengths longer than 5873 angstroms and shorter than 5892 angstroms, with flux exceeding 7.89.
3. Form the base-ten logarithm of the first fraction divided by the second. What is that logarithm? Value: 0.32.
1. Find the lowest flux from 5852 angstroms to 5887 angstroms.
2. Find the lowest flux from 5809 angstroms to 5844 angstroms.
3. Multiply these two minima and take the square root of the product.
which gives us 7.37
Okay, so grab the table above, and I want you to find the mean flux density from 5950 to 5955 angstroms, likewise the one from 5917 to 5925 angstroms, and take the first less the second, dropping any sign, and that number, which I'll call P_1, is 0.00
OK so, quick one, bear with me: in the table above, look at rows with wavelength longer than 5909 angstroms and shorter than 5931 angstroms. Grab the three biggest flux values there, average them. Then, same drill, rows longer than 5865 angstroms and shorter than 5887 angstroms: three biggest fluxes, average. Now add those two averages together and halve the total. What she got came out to 8.02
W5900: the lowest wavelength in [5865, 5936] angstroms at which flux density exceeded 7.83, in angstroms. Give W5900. 5869.40 angstroms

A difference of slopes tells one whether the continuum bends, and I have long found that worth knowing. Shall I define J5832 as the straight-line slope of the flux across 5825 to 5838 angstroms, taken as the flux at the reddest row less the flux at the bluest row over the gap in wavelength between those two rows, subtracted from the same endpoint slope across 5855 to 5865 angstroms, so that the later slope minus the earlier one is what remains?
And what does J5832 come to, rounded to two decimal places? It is -0.04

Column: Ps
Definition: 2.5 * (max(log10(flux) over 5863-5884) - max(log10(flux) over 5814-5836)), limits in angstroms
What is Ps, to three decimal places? 0.024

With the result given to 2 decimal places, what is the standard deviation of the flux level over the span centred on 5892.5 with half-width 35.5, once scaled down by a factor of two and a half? 0.37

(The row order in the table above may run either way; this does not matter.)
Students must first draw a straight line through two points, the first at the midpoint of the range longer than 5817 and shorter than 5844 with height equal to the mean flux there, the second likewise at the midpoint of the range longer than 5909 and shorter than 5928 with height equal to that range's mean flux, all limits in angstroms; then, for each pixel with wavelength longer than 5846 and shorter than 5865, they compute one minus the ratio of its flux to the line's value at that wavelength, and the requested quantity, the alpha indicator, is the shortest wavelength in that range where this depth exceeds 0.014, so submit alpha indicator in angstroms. 5847.82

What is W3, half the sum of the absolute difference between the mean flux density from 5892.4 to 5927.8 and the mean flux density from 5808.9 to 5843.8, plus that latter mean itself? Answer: 4.43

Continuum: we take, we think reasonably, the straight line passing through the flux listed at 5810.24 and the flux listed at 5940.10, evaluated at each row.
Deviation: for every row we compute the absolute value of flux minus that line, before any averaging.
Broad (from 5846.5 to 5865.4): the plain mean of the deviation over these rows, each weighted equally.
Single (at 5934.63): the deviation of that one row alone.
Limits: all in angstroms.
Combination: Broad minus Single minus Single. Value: 0.0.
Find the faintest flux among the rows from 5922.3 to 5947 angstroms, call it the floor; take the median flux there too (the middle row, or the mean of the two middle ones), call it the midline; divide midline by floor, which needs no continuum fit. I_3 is 1.02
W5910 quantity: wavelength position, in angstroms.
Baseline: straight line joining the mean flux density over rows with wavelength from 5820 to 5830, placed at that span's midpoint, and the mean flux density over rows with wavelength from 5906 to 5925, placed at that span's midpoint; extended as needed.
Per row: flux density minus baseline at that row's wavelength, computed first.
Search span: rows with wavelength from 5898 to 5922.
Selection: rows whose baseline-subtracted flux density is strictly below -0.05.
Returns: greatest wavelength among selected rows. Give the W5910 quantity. 5915.53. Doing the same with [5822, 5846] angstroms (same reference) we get 5845.12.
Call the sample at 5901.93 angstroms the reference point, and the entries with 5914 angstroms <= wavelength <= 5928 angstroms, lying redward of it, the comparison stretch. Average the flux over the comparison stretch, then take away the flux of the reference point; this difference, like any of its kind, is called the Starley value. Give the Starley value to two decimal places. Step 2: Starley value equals 0.12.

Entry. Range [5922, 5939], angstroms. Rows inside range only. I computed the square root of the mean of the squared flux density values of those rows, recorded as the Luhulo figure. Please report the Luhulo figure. 7.79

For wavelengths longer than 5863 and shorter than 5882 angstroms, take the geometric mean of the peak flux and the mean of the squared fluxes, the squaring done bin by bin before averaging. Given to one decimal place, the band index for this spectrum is 23.1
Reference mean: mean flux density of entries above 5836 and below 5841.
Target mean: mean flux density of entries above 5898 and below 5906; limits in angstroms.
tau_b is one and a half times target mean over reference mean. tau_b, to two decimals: 1.41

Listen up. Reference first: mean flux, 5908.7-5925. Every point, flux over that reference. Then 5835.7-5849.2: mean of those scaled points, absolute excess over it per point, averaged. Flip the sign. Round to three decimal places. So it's -0.034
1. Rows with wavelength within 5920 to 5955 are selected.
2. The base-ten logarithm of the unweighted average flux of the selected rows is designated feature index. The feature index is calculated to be 0.890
